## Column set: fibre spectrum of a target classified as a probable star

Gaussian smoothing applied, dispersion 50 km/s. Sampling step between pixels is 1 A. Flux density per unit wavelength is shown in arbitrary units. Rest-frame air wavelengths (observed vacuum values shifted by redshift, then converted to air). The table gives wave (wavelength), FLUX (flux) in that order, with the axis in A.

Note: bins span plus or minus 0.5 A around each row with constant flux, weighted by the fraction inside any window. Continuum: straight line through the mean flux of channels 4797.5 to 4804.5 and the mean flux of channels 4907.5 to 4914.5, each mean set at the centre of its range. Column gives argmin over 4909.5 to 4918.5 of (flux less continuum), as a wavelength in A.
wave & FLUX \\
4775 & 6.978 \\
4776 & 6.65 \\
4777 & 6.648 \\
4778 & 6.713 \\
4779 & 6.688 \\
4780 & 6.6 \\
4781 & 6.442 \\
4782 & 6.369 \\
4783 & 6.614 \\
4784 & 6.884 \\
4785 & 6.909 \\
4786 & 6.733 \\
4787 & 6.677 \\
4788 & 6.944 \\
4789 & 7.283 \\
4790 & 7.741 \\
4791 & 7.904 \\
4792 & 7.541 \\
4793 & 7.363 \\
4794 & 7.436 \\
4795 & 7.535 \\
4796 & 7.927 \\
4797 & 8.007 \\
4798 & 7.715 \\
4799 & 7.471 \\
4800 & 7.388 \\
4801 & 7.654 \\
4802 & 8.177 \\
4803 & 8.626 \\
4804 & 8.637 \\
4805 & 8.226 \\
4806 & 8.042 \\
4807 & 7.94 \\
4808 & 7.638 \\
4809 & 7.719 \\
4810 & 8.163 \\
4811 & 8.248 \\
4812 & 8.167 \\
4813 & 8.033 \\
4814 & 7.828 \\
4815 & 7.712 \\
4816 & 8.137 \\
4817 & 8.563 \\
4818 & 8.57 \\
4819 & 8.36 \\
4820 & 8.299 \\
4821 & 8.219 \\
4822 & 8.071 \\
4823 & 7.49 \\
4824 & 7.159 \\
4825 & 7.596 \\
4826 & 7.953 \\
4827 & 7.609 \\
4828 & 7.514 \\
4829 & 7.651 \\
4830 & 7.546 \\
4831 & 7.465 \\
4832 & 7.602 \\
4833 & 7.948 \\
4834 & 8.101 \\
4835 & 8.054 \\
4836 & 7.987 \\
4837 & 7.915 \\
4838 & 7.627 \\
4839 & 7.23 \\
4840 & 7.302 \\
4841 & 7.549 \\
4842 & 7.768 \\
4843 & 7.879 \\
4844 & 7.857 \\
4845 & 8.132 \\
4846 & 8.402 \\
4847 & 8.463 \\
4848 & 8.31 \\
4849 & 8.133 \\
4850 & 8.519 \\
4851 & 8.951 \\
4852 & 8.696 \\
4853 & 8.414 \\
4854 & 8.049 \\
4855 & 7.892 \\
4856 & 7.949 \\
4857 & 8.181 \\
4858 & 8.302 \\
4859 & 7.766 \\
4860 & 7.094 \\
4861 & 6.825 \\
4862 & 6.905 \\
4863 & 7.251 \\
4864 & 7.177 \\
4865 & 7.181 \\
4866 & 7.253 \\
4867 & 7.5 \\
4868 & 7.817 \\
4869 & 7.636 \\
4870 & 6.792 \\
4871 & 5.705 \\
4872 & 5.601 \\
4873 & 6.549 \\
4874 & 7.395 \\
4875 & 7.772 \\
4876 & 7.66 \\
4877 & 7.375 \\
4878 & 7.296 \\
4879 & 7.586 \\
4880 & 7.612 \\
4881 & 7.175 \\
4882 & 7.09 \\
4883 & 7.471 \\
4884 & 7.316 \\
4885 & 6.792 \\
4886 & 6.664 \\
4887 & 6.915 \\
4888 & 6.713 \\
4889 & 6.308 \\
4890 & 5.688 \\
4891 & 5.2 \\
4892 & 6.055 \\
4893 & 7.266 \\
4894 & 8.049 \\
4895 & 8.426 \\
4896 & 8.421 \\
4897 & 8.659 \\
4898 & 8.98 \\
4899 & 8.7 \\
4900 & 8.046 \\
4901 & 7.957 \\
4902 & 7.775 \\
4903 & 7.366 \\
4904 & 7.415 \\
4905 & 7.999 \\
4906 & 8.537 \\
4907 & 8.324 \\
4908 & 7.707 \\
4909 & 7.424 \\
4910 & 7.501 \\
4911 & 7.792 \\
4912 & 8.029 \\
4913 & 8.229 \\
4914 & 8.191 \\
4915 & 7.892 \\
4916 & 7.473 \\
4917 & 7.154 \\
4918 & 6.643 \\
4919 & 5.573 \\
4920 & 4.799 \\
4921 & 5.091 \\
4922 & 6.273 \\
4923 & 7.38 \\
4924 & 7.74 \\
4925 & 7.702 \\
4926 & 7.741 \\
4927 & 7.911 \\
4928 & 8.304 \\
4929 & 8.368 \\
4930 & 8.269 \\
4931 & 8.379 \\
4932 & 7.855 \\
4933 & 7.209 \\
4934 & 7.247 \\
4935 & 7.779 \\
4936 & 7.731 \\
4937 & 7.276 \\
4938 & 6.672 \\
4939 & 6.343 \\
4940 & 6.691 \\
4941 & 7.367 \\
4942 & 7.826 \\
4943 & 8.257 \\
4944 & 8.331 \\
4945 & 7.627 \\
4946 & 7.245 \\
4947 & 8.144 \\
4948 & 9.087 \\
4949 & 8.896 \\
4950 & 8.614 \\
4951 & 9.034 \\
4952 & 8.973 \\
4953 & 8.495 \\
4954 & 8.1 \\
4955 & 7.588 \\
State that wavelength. 4918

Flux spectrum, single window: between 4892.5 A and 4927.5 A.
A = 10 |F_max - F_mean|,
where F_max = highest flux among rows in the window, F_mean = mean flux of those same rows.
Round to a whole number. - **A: 14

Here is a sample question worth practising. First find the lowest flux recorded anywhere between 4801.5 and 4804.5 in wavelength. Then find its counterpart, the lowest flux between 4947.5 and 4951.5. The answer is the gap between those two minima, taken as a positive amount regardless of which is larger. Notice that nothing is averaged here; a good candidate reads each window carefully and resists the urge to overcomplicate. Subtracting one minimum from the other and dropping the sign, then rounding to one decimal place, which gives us 0.4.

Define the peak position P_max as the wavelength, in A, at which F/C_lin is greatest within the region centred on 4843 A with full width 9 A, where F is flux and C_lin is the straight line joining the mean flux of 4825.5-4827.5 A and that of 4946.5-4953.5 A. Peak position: 4847 A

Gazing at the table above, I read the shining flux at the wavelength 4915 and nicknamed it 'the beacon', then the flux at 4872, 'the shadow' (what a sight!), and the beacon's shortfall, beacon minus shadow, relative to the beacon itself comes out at 0.29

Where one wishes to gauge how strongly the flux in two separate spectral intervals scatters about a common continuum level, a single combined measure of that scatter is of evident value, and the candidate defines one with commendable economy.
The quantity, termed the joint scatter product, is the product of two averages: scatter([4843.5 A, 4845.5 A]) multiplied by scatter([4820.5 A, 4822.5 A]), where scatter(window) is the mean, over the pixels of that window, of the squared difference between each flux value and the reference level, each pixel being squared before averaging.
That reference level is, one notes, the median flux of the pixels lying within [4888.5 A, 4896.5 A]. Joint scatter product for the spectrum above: 2.7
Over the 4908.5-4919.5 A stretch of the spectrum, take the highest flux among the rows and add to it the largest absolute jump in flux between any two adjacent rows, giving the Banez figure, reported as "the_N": 9.3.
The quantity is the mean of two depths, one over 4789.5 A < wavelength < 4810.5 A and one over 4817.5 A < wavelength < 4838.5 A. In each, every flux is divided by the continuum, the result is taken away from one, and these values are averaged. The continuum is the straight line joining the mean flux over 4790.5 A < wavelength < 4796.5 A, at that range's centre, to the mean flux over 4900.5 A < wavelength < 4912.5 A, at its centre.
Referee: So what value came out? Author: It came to -0.025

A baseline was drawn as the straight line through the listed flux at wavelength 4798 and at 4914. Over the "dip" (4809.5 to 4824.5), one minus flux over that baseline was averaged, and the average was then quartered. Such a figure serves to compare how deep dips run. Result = -0.009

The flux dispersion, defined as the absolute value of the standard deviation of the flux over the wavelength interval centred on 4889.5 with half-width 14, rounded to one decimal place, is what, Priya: 0.9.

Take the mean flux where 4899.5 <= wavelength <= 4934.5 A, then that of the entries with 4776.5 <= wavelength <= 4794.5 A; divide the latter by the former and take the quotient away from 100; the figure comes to 99.1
